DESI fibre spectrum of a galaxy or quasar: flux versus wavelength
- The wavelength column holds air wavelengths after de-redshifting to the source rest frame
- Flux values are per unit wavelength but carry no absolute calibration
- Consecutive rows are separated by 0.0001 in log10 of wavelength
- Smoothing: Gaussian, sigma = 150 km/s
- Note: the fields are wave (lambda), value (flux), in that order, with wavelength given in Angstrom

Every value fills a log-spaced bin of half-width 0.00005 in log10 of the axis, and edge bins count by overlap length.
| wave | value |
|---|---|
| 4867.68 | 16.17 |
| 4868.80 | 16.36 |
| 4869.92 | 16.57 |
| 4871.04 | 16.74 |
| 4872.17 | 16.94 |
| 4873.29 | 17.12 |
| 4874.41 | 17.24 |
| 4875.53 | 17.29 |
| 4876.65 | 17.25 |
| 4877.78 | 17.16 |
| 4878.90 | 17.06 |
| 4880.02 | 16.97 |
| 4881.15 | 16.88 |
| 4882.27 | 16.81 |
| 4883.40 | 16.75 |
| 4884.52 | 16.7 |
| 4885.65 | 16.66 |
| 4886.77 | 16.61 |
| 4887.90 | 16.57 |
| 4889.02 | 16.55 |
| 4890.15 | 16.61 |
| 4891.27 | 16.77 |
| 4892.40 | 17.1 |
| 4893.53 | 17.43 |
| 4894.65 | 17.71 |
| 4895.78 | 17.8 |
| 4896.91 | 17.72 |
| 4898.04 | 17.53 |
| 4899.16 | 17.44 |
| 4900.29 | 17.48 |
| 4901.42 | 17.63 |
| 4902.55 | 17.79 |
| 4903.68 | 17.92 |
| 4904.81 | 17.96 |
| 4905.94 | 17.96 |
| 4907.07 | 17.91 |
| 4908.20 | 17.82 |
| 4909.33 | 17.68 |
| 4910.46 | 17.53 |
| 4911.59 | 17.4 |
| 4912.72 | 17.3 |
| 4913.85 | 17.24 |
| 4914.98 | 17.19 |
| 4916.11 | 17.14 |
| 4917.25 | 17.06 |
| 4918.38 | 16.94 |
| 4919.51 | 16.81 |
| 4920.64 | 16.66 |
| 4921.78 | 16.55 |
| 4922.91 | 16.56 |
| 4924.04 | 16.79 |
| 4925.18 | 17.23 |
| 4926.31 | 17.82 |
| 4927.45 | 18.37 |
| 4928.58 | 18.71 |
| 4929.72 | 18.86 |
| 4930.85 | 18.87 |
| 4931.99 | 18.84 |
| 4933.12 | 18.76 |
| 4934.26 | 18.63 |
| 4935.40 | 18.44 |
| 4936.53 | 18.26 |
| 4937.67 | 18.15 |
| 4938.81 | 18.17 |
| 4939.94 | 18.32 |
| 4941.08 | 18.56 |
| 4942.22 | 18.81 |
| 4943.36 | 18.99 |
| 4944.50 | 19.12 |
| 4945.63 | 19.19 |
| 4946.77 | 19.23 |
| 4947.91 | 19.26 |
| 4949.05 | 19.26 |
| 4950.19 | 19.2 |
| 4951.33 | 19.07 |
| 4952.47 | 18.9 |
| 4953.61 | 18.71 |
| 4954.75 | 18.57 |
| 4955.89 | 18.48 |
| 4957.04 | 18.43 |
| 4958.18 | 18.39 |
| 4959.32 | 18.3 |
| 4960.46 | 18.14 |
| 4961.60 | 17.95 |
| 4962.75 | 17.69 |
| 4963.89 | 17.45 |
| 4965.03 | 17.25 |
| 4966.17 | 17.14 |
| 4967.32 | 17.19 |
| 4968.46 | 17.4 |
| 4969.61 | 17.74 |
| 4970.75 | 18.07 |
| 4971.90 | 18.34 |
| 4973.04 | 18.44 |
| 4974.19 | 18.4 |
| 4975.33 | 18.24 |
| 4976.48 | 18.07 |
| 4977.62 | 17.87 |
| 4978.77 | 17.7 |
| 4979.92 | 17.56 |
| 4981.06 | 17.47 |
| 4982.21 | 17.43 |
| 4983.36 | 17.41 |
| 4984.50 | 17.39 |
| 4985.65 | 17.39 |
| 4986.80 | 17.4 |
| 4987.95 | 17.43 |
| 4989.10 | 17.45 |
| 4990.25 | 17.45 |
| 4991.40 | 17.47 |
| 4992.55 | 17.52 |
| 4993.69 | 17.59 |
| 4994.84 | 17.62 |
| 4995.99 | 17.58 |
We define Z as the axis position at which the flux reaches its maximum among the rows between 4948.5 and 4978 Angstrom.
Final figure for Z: 4949.05 Angstrom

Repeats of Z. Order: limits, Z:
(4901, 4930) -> 4929.72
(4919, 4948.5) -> 4947.91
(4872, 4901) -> 4895.78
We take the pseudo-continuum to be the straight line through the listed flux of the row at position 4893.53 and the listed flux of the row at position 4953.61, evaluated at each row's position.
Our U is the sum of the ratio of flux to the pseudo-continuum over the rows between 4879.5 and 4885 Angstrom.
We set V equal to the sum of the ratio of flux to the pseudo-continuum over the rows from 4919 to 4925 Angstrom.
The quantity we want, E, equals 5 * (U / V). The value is 5.29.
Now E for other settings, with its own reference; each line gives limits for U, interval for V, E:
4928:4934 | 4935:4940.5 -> 5.19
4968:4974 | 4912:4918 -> 4.91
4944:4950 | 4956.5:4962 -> 5.34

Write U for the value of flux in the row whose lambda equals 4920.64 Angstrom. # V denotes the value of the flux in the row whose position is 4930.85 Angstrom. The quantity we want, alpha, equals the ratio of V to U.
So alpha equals 1.13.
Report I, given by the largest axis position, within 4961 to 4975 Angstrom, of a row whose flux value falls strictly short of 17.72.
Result 4968.46 Angstrom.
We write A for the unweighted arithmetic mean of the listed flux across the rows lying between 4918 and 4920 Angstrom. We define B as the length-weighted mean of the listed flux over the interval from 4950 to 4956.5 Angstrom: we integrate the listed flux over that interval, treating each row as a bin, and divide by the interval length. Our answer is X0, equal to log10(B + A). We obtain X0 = 1.55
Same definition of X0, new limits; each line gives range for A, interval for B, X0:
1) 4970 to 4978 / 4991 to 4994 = 1.55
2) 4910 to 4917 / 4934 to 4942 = 1.55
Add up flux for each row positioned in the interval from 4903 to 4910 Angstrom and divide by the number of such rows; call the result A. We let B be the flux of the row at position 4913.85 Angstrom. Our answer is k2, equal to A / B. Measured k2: 1.04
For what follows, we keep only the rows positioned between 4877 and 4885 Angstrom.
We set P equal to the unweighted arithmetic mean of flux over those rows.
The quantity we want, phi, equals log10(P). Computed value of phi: 1.23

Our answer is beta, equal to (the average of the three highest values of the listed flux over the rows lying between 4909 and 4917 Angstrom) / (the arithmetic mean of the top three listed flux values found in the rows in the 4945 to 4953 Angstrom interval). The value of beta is 0.91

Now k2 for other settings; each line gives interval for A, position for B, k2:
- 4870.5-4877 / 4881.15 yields 1.01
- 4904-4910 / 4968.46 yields 1.03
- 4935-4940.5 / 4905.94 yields 1.02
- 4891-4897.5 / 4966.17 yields 1.02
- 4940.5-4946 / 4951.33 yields 0.99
